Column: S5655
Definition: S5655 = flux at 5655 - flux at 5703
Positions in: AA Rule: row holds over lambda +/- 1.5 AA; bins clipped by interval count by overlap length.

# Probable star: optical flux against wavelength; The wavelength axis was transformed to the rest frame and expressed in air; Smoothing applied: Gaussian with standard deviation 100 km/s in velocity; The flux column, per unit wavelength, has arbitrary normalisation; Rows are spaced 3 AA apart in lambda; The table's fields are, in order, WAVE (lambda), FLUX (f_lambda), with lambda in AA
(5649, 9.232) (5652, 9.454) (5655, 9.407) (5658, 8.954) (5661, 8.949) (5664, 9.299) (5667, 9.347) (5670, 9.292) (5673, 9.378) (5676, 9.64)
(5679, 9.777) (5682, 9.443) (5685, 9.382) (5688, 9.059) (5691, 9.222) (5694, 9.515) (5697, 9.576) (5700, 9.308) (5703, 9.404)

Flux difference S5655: 0.00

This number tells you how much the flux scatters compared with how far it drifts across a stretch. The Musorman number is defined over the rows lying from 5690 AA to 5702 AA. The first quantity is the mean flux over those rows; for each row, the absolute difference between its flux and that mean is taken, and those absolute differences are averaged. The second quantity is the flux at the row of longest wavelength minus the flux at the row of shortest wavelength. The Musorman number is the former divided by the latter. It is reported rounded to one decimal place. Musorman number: 1.6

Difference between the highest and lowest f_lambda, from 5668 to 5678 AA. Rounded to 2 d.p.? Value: 0.35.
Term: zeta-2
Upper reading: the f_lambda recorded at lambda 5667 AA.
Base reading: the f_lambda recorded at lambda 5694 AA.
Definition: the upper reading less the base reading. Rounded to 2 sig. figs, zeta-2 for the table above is -0.17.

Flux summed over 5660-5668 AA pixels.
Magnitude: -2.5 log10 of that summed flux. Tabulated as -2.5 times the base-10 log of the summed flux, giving -3.60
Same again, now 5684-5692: -3.60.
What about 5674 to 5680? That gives -3.22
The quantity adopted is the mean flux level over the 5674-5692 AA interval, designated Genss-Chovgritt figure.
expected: 9.42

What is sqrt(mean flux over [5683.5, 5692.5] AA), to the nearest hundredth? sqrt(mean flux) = 3.04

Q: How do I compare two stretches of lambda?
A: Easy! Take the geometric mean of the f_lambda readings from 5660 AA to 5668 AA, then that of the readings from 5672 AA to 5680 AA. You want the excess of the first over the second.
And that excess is -0.40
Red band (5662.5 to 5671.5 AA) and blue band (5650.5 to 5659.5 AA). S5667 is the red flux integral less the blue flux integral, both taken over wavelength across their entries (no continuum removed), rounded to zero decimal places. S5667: 0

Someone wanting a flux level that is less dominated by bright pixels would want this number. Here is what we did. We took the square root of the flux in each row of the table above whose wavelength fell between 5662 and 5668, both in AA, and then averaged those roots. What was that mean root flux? 3.05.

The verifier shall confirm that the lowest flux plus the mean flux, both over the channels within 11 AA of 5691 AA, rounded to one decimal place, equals 18.4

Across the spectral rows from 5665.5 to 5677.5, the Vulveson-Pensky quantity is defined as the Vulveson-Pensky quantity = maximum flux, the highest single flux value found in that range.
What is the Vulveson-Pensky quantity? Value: 9.64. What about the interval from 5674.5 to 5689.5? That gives 9.777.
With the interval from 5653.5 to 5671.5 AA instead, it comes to 9.407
